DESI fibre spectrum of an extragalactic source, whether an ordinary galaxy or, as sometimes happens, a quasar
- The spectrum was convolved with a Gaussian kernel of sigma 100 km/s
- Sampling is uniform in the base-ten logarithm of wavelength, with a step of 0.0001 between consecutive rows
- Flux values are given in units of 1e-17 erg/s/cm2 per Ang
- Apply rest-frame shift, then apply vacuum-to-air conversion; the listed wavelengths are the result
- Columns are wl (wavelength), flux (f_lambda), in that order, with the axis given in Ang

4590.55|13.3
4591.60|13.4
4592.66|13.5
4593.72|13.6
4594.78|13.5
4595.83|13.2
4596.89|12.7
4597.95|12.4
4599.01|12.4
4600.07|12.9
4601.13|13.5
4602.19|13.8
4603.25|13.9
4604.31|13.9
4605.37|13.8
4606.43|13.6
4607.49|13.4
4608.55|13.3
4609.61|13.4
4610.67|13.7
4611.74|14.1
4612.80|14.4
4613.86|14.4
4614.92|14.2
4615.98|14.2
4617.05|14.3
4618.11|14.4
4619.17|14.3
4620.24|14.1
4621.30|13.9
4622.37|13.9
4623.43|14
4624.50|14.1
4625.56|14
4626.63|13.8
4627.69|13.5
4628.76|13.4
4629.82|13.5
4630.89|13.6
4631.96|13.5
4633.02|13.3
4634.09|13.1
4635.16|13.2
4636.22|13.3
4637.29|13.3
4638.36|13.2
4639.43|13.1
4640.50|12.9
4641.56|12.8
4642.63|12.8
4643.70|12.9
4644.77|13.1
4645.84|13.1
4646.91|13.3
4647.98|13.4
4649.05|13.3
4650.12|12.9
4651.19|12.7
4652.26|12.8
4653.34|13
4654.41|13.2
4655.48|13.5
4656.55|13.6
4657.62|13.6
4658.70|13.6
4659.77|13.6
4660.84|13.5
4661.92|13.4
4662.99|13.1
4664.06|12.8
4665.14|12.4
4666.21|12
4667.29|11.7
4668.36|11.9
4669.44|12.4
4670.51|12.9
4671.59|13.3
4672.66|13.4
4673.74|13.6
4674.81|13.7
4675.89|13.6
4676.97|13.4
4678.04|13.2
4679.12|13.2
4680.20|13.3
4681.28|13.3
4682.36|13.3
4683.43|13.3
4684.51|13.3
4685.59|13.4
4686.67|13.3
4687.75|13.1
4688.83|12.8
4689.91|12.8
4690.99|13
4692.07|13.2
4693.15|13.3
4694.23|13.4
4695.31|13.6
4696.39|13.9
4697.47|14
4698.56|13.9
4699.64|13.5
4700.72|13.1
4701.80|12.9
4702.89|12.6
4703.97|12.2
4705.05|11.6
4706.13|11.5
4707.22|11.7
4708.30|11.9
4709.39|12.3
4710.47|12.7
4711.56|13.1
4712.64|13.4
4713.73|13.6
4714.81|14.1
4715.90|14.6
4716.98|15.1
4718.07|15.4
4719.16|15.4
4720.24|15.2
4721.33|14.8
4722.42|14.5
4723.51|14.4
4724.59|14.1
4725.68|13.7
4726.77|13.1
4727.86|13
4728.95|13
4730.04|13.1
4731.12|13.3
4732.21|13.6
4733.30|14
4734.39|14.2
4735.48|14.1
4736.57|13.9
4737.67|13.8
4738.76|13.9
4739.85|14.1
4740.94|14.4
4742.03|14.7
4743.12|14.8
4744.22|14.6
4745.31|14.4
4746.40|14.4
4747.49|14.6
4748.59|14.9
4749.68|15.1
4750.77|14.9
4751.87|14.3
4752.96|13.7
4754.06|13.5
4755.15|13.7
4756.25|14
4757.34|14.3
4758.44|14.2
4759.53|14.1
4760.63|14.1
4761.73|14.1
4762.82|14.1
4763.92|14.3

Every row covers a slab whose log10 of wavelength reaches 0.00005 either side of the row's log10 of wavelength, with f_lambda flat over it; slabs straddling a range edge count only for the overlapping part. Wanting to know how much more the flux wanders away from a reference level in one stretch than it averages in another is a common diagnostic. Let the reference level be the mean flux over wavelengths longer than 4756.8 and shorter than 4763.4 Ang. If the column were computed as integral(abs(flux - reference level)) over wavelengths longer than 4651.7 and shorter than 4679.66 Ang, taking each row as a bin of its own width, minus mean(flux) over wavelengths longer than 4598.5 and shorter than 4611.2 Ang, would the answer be 16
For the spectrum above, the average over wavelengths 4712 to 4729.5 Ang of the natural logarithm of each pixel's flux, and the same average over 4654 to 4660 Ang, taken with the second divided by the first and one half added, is 1.48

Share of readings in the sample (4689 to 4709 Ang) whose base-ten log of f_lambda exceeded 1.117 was 0.50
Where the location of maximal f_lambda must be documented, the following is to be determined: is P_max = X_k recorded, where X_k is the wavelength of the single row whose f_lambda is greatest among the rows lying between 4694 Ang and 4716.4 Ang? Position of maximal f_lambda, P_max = 4715.90 Ang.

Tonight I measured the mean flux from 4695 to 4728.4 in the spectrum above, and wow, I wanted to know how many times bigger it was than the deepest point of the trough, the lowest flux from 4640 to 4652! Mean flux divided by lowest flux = 1.06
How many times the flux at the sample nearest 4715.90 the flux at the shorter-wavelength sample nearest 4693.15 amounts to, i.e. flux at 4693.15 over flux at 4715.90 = 0.911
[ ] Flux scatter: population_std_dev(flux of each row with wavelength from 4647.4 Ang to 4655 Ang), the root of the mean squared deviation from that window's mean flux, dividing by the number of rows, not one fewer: 0.244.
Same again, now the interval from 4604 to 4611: 0.210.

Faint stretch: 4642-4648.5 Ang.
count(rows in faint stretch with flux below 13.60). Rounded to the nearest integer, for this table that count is 6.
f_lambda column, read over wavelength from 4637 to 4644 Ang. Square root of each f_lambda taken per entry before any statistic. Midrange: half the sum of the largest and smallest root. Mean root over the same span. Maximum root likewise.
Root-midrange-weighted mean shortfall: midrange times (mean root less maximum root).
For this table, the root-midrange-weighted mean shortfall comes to -0.15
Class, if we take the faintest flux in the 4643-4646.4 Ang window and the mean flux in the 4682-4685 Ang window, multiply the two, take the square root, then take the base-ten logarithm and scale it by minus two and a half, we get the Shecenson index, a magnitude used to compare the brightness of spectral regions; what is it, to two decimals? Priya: -2.79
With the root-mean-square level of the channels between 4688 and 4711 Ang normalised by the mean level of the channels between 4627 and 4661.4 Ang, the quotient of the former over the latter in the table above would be 0.97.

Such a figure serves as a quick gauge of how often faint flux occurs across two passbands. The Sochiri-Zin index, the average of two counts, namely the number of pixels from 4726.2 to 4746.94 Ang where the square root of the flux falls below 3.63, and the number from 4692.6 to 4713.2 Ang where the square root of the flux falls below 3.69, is 10.0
